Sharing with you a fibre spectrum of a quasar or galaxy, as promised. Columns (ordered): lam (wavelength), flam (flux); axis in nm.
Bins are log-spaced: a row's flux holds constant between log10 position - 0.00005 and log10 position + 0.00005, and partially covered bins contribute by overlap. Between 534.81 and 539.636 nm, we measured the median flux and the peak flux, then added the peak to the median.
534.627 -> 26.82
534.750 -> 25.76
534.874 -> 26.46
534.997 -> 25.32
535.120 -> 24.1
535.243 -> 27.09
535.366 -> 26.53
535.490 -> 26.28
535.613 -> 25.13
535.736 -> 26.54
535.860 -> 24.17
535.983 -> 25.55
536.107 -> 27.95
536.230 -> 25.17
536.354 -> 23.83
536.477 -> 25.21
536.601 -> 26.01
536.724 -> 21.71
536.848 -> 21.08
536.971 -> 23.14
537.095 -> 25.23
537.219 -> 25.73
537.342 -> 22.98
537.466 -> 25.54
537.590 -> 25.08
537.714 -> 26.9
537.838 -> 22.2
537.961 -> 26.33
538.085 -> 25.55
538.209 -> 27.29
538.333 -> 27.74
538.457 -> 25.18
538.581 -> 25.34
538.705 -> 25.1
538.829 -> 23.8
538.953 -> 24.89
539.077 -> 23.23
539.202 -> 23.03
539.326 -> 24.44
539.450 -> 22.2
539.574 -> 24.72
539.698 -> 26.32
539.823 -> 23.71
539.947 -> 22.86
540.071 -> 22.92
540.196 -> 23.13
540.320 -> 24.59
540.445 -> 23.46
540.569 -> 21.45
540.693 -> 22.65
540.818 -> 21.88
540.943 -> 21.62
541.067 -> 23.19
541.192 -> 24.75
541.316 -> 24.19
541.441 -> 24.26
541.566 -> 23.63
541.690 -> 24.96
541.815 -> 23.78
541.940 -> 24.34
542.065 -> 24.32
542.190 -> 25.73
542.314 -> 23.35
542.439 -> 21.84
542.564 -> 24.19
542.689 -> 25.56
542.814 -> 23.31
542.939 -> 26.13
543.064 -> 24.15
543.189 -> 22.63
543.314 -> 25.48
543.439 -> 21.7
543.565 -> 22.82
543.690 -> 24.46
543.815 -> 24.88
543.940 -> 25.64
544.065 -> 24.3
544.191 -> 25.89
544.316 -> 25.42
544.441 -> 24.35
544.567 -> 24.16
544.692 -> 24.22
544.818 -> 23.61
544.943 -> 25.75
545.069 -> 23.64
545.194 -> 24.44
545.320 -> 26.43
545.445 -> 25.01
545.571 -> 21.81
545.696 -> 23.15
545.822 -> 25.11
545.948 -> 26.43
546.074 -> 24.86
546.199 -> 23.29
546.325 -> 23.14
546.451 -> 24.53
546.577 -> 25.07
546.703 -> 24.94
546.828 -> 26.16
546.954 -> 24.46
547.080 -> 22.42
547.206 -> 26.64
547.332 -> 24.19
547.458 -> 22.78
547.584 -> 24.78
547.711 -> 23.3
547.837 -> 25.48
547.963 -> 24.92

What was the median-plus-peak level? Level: 53.1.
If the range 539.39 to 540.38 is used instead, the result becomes 49.7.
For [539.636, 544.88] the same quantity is 50.5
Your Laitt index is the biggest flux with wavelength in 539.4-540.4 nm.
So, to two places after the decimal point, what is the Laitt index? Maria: 26.32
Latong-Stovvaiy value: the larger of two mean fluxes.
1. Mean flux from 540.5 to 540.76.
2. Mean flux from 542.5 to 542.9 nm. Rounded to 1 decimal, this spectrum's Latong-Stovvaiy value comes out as 24.4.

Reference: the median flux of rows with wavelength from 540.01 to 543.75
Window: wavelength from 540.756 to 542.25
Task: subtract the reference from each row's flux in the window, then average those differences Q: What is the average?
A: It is 0.2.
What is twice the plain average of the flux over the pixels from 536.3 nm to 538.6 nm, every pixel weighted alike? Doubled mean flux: 49.7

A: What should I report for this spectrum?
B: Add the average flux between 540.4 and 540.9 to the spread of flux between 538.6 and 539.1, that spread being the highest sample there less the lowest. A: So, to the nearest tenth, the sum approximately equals 24.2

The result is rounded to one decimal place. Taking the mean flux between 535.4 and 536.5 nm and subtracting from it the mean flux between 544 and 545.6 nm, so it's 1.0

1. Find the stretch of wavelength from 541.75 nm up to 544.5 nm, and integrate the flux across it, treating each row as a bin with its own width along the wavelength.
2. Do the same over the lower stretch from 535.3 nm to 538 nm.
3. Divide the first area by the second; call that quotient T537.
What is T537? 0.99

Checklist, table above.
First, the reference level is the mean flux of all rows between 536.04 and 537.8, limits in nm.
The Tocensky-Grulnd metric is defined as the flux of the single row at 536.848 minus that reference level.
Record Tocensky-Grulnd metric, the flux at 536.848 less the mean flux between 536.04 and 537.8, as -3.6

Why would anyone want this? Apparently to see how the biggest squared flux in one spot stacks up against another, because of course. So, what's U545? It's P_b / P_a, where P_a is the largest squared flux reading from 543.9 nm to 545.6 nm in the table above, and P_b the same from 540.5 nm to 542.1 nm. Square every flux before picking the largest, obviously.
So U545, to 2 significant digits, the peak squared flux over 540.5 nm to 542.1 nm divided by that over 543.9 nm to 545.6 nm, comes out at 0.89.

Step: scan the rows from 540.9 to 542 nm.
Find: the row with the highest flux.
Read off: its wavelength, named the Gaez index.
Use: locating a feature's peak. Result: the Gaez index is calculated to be 541.690 nm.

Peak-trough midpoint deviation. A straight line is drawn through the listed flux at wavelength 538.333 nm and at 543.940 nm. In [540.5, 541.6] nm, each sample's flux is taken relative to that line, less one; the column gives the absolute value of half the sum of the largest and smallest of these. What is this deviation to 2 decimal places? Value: 0.14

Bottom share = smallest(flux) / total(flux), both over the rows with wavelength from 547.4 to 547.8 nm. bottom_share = 0.321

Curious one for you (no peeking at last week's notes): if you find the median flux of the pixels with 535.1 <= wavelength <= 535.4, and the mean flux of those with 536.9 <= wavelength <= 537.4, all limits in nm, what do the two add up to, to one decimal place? 50.8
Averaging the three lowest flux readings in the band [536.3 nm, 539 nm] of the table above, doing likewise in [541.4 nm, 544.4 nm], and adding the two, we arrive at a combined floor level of 43.7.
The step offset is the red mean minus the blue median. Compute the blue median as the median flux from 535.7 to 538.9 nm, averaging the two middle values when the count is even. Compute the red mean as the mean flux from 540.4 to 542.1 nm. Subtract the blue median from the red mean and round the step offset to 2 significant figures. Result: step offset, -1.8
